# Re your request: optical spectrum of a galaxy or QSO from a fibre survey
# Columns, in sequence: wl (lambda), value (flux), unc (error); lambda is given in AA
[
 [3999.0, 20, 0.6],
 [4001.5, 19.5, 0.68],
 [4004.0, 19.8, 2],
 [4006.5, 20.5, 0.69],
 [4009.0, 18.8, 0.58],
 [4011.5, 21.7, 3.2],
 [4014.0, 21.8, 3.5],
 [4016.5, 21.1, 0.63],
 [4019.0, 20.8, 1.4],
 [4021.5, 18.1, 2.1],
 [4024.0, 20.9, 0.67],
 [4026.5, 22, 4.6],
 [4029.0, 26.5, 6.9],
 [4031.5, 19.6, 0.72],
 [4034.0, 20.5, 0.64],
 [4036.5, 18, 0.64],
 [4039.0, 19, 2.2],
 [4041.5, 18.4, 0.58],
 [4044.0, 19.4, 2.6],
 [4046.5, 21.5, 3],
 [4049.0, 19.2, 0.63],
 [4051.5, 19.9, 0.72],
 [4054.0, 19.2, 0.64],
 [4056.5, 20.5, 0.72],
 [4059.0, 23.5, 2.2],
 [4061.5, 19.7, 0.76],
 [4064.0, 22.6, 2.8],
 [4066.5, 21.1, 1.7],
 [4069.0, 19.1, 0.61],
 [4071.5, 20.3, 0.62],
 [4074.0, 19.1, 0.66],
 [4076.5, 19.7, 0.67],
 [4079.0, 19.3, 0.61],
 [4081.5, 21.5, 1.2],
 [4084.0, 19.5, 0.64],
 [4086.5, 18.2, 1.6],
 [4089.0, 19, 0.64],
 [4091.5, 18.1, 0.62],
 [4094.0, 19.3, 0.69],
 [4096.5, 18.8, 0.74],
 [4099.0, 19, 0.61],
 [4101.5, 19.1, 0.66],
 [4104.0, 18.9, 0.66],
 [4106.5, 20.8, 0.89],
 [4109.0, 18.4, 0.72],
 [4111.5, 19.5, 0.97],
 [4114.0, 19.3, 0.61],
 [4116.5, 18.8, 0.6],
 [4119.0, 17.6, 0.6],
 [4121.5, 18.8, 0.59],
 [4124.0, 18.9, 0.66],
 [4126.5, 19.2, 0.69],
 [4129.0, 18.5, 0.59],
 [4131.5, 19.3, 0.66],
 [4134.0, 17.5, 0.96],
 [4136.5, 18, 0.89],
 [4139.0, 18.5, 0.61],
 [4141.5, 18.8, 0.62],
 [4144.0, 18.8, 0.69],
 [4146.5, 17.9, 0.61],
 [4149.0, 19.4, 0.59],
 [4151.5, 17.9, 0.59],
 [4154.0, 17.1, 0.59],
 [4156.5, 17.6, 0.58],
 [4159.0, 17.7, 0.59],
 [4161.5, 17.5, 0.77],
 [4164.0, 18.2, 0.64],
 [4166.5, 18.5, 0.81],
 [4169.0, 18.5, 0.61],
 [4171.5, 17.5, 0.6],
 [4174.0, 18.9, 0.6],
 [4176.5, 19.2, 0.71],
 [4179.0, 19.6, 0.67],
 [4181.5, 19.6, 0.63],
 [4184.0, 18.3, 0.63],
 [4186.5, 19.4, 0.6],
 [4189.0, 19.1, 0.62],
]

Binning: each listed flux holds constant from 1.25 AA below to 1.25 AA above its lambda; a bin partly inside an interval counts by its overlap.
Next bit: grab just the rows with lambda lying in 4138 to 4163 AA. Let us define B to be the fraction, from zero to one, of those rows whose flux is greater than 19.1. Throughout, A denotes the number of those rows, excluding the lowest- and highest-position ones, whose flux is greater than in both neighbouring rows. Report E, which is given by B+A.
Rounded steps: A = 2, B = 0.1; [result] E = 2.1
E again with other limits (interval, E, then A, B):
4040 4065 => 3.9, 3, 0.9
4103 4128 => 2.4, 2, 0.4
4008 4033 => 2.8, 2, 0.8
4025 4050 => 4.7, 4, 0.7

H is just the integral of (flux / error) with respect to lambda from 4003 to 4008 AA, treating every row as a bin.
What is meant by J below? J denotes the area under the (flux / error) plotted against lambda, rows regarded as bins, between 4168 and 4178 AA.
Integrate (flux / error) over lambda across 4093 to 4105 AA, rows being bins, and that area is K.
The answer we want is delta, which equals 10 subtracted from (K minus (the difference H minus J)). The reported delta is 521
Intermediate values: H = 105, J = 295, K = 341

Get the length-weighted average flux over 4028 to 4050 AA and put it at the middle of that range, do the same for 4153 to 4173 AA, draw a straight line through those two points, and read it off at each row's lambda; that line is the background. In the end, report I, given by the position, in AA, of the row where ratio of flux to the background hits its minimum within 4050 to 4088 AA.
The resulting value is 4086.5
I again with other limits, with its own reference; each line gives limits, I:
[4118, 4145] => 4119.0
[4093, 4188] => 4119.0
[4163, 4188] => 4171.5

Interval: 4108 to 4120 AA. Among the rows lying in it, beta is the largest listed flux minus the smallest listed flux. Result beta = 1.9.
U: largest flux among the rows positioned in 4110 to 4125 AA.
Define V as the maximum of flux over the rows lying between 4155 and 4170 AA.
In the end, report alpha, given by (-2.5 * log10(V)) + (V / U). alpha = -2.22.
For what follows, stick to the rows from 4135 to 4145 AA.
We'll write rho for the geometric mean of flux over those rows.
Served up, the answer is 18.5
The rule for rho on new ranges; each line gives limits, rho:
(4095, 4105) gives 18.9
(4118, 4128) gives 18.6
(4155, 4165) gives 17.7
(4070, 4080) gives 19.6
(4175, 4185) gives 19.2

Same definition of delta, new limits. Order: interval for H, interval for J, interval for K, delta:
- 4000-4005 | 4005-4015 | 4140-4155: 525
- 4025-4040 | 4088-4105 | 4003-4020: 538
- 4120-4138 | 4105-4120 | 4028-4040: 156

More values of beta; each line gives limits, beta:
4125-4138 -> 1.8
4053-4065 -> 4.3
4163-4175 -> 1.4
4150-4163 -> 0.8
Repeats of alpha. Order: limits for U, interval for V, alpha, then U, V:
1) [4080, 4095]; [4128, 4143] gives -2.32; 21.5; 19.3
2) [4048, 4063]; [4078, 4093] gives -2.42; 23.5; 21.5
